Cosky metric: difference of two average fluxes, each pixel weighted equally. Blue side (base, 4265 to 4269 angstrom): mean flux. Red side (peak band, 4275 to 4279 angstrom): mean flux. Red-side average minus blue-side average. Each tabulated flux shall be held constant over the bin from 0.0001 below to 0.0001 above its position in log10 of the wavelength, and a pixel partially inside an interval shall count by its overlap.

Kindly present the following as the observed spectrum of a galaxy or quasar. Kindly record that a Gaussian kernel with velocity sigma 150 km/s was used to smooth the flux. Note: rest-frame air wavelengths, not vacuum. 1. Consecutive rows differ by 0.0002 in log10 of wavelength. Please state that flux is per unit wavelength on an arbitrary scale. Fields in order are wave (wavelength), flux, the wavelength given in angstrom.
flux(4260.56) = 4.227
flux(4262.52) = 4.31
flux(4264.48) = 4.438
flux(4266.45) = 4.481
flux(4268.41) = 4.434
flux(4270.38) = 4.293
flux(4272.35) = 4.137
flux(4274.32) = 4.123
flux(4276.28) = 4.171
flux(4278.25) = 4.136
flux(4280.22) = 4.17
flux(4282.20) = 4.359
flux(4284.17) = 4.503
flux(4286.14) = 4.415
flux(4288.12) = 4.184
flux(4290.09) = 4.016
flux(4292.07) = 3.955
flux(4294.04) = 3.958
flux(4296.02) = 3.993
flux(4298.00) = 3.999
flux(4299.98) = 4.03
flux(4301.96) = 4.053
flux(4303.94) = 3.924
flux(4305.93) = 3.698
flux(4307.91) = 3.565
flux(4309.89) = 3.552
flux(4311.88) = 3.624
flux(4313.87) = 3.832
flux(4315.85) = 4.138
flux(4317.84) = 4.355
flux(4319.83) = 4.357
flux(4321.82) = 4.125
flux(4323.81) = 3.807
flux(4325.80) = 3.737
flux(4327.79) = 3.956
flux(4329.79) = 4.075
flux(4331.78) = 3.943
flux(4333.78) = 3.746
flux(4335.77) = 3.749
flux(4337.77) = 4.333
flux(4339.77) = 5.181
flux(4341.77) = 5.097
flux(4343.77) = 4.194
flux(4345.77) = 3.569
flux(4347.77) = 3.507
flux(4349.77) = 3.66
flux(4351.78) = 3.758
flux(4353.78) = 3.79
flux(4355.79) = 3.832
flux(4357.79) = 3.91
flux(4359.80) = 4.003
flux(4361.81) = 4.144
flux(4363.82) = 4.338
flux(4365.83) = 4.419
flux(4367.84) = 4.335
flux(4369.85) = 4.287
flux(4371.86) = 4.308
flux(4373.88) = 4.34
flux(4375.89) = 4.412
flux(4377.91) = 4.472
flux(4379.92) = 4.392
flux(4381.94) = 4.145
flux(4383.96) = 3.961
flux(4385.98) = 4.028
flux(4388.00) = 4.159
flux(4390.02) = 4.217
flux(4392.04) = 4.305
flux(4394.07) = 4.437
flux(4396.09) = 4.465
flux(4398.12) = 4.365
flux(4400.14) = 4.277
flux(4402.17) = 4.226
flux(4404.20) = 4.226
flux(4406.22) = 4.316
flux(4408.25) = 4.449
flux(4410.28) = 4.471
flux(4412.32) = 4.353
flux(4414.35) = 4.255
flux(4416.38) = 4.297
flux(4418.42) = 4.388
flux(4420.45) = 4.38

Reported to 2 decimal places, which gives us -0.30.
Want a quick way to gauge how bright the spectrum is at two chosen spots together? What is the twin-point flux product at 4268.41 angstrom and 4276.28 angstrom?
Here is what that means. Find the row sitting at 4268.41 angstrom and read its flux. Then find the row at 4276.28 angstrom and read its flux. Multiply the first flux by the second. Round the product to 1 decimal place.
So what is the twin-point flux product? 18.5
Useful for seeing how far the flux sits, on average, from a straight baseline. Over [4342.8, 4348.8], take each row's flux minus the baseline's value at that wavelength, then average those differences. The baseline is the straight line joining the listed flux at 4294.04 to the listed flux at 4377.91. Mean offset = -0.5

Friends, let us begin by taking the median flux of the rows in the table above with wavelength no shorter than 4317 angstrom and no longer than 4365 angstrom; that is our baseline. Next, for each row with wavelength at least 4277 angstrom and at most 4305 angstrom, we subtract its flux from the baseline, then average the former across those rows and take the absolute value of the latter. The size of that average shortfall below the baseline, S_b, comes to 0.17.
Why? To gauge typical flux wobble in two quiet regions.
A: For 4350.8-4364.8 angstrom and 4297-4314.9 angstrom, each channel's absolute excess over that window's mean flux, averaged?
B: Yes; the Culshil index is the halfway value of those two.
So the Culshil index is 0.17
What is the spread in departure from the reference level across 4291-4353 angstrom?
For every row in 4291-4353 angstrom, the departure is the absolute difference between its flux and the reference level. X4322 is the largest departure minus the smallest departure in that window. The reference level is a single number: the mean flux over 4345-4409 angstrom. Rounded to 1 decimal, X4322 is 1.0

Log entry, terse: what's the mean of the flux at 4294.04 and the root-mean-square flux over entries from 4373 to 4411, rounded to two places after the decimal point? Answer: 4.13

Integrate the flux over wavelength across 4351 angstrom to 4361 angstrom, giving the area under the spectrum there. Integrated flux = 38.7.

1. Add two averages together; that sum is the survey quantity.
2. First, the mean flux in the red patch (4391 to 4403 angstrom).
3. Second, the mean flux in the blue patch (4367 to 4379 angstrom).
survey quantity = 8.7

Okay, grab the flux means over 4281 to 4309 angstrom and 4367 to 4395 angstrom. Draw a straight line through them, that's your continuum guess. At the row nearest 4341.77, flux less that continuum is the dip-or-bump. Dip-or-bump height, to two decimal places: 0.93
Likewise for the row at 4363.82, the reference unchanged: 0.11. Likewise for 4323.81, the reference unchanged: -0.31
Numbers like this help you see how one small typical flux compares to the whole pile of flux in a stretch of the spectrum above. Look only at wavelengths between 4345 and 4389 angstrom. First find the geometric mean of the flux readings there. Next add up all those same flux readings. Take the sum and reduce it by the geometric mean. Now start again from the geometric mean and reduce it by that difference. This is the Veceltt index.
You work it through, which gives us -81.6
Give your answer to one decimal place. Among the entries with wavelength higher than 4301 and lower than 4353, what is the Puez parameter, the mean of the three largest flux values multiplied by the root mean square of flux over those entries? 19.5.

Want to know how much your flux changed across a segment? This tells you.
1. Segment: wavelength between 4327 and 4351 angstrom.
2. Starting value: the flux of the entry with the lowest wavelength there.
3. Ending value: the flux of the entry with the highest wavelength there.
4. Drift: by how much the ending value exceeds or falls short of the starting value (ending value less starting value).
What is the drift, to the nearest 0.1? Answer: -0.3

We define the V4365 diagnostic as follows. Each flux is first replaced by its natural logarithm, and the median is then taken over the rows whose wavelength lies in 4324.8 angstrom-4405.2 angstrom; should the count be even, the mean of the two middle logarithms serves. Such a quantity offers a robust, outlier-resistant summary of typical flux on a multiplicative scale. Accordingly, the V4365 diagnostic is 1.44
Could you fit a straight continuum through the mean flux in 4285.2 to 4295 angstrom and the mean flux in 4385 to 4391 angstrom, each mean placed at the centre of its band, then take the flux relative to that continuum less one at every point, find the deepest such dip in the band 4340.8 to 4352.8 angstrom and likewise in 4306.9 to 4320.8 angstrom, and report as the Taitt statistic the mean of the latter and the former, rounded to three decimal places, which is -0.143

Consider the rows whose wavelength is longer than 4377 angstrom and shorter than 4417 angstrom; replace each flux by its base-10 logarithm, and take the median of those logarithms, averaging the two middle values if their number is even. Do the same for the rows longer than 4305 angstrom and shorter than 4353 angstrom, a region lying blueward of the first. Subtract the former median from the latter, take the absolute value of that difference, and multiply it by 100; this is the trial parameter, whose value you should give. 5.2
